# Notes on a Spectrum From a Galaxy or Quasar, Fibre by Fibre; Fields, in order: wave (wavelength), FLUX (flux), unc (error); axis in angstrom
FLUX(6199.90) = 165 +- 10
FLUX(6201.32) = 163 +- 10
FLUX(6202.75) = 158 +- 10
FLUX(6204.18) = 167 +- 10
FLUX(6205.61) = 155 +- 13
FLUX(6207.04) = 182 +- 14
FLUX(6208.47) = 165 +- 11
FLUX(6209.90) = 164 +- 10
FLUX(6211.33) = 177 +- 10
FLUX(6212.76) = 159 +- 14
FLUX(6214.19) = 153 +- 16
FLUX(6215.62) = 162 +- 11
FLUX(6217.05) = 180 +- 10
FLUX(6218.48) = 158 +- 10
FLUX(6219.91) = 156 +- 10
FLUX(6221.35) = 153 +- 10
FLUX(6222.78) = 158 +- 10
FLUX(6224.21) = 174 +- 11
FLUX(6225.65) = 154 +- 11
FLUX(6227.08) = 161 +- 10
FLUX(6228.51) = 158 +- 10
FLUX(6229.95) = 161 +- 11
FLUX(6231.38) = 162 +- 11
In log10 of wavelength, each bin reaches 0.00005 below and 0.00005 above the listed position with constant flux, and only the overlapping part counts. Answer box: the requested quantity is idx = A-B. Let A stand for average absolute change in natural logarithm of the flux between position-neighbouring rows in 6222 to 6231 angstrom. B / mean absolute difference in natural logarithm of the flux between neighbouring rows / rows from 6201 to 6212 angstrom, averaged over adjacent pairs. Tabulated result -0.012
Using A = 0.060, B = 0.072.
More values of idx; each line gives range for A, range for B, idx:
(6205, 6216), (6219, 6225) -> 0.028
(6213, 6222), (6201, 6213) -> -0.011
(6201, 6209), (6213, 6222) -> 0.019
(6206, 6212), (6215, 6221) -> -0.023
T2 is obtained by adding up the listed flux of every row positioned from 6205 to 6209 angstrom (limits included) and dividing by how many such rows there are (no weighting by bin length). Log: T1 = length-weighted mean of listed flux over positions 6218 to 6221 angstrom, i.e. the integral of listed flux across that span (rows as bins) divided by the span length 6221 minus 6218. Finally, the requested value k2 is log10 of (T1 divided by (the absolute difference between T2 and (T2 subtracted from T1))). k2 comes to -0.058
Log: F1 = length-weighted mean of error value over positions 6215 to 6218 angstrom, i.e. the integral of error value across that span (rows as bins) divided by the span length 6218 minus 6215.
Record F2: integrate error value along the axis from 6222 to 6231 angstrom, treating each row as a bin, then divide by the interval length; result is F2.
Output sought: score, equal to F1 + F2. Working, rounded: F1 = 10.5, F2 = 10.5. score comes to 21.0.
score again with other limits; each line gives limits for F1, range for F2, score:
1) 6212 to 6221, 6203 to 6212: 23.0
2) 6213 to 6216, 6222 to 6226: 24.5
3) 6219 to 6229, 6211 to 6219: 22.3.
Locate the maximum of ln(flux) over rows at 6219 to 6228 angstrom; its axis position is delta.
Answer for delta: 6224.21 angstrom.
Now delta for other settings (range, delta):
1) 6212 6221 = 6217.05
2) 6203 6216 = 6207.04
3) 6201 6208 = 6207.04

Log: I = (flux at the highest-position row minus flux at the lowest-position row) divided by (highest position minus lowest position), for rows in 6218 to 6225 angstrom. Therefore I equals 2.8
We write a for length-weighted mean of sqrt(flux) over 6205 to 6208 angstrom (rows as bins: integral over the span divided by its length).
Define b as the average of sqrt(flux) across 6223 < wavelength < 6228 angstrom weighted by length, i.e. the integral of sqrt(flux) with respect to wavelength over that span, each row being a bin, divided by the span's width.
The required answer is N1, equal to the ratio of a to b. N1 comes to 1.018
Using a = 13.0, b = 12.7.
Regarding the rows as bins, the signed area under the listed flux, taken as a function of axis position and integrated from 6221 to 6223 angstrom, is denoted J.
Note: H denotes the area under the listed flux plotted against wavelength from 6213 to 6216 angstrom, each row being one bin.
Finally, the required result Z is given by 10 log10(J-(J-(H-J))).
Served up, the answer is 22.1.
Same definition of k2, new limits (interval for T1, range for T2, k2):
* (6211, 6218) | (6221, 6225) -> 0.020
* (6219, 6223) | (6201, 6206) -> -0.029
